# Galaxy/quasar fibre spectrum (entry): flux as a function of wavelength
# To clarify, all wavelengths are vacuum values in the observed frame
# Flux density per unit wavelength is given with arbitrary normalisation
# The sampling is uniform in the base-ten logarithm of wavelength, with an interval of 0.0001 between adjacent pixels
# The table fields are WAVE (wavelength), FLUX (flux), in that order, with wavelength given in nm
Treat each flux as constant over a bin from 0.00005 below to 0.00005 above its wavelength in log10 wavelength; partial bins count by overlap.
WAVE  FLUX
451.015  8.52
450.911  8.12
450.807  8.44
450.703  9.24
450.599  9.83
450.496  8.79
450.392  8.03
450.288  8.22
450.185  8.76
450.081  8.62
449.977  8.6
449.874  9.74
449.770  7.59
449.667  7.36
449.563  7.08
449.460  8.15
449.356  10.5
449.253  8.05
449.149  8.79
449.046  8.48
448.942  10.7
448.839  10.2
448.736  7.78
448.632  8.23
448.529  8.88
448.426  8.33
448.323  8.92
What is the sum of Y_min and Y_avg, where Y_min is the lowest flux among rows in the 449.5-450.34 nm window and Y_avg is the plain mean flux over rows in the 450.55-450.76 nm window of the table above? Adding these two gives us 16.6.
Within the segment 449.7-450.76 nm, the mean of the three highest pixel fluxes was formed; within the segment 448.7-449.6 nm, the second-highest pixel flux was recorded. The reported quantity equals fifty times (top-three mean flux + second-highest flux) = 1005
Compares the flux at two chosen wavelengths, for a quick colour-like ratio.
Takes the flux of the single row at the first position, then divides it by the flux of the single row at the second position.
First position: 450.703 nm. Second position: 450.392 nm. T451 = 1.15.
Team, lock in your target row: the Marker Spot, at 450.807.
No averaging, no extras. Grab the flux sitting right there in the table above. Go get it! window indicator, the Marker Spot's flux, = 8.44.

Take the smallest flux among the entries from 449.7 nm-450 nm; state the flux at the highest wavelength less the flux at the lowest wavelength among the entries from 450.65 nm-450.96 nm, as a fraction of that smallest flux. -0.15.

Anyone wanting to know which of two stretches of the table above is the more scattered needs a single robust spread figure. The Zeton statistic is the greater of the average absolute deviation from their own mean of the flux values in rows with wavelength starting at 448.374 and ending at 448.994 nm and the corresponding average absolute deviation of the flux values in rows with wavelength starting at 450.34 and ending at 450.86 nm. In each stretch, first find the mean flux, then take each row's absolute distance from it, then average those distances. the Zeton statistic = 0.95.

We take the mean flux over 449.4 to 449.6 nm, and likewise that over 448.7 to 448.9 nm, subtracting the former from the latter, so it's 1.4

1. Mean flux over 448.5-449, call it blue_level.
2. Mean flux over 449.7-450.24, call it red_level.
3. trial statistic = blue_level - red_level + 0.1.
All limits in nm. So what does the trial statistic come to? 0.6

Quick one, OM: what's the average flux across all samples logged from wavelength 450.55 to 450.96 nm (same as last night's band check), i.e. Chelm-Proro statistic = 8.9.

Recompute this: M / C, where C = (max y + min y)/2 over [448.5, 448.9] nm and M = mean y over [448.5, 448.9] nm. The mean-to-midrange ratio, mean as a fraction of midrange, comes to 0.98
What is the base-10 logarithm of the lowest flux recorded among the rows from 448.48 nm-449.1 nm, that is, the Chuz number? 0.891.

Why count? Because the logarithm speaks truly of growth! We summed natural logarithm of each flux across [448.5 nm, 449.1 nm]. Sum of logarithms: 13.17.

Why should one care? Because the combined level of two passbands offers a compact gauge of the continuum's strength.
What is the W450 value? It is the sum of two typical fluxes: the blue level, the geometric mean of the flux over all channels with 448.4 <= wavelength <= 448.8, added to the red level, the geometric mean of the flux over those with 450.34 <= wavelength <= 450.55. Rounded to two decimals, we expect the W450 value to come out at 16.70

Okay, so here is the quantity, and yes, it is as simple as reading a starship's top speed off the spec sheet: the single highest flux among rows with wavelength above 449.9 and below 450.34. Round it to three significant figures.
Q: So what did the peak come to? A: 8.76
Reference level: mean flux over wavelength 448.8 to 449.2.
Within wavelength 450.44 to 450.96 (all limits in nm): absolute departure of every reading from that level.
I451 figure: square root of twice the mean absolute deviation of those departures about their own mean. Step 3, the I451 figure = 0.88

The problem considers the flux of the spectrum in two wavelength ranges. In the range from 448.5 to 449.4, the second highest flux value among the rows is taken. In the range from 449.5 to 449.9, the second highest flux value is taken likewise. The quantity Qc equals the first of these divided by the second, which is 1.38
